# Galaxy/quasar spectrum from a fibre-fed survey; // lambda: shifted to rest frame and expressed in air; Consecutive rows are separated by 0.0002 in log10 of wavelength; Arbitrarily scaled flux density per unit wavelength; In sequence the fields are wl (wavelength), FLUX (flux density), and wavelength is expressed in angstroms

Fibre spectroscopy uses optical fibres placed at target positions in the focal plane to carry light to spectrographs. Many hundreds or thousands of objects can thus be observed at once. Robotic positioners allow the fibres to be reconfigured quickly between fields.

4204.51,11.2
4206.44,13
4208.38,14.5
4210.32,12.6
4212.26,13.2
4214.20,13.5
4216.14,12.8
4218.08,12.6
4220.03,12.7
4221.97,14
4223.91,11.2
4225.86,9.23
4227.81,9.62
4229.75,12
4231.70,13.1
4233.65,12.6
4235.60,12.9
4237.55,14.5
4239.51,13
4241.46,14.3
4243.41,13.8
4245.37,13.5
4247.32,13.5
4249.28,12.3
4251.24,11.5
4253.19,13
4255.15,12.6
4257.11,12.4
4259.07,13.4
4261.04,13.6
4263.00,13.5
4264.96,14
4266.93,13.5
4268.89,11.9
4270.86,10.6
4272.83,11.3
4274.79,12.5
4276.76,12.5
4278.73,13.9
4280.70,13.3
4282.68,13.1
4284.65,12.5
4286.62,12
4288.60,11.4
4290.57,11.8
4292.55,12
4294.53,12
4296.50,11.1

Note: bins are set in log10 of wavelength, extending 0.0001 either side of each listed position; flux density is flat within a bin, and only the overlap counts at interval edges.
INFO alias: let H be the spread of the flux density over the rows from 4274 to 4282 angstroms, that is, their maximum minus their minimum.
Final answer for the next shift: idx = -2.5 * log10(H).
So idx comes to -0.37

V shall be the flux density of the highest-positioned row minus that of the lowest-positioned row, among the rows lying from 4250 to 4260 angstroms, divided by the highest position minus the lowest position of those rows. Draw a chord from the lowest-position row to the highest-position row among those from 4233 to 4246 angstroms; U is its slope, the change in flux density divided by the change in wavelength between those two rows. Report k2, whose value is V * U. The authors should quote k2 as 0.019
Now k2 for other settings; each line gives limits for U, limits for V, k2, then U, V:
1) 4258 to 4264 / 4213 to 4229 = -0.007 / 0.03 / -0.29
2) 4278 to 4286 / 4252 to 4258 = 0.036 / -0.24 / -0.15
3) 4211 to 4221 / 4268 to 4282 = -0.008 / -0.06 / 0.12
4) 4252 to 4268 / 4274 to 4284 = 0.003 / 0.04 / 0.08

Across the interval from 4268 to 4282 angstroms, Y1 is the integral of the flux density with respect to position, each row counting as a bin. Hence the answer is 172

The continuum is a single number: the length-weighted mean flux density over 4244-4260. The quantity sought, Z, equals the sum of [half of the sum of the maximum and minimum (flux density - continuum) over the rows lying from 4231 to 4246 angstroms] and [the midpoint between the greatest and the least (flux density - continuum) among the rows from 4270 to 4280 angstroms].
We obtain 0.2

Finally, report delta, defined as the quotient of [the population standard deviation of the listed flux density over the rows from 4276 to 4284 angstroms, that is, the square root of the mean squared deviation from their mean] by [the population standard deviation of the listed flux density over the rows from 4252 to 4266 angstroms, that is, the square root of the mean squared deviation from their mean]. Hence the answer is 0.9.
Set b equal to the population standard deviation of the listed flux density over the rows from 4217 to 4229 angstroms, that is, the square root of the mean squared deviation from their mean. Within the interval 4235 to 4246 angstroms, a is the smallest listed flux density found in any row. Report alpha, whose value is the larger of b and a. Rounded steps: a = 12.9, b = 1.72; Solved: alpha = 12.9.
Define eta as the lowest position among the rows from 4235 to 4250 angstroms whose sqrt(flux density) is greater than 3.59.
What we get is 4235.60 angstroms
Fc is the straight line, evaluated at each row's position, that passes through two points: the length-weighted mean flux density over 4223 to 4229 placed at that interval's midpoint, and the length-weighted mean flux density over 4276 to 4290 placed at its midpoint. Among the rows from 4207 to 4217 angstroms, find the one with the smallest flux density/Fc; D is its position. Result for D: 4216.14 angstroms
